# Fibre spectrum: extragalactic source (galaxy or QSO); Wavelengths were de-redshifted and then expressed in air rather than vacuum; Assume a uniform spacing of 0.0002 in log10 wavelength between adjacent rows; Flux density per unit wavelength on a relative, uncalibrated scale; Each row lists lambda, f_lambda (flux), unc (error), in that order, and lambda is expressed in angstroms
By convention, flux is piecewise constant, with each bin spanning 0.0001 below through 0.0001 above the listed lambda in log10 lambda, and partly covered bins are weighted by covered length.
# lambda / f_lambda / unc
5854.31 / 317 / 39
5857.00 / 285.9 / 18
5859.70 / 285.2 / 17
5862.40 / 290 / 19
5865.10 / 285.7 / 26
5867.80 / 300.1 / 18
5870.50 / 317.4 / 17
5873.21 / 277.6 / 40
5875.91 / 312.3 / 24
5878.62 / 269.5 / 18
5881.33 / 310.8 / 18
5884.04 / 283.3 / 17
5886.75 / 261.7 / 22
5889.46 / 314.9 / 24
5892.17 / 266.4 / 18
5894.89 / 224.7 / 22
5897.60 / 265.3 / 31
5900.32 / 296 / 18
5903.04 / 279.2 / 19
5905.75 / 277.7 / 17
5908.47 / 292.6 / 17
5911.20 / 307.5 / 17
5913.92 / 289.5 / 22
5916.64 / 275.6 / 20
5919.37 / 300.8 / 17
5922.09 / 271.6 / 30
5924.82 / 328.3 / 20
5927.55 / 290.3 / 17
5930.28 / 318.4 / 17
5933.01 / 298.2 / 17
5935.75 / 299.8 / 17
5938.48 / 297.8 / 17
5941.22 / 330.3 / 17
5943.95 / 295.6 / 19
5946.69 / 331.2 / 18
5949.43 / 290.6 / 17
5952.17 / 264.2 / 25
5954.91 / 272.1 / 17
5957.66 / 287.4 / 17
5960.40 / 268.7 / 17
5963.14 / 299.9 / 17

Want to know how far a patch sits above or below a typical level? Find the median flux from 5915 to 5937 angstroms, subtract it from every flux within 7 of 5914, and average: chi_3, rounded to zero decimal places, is -6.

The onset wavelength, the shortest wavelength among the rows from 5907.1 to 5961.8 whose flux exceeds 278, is 5908.47 angstroms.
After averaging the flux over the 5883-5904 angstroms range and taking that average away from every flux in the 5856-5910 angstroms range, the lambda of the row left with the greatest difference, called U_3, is 5870.50 angstroms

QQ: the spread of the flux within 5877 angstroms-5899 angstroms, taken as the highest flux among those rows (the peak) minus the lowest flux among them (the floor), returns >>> 90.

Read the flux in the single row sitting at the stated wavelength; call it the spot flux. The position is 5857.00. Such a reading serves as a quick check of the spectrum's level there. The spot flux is 285.9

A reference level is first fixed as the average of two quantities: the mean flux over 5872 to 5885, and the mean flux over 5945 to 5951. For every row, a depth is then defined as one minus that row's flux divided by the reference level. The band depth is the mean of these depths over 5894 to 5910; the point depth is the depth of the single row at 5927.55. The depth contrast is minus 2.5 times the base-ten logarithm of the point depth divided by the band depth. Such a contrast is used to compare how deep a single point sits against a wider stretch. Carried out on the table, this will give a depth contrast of 1.1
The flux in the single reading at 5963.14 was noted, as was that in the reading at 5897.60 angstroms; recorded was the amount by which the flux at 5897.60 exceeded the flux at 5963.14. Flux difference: -35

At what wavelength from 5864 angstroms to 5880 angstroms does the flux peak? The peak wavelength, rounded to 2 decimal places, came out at 5870.50 angstroms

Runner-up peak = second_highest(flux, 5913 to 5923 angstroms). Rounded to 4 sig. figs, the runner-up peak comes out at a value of 289.5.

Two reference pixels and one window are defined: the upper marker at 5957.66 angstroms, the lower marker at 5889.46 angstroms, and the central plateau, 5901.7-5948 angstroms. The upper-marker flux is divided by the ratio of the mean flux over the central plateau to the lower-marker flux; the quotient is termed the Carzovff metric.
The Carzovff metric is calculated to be 303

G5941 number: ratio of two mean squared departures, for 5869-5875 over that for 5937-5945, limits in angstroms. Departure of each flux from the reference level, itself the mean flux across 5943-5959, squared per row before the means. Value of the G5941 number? 0.8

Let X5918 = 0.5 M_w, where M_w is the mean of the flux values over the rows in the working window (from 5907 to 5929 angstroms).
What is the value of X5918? 147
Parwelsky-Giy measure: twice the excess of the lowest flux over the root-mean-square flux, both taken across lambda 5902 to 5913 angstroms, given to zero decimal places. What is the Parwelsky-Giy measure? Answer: -24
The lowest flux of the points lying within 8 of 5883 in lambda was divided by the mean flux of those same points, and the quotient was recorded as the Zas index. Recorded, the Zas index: 0.90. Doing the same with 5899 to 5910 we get 0.97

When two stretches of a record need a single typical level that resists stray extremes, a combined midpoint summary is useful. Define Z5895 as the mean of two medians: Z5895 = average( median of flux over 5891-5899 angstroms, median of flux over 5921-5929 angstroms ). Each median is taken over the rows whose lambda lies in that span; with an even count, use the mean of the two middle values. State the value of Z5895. 277.8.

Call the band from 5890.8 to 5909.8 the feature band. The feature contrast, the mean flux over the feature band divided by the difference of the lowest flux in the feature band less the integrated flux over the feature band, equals -0.0550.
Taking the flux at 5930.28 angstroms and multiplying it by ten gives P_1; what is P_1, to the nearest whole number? 3184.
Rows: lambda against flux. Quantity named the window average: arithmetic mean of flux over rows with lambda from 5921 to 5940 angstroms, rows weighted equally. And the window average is 301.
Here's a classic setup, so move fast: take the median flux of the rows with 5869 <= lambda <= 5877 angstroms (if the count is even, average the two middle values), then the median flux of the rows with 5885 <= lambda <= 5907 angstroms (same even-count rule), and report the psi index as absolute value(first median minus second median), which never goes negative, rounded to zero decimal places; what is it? 40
